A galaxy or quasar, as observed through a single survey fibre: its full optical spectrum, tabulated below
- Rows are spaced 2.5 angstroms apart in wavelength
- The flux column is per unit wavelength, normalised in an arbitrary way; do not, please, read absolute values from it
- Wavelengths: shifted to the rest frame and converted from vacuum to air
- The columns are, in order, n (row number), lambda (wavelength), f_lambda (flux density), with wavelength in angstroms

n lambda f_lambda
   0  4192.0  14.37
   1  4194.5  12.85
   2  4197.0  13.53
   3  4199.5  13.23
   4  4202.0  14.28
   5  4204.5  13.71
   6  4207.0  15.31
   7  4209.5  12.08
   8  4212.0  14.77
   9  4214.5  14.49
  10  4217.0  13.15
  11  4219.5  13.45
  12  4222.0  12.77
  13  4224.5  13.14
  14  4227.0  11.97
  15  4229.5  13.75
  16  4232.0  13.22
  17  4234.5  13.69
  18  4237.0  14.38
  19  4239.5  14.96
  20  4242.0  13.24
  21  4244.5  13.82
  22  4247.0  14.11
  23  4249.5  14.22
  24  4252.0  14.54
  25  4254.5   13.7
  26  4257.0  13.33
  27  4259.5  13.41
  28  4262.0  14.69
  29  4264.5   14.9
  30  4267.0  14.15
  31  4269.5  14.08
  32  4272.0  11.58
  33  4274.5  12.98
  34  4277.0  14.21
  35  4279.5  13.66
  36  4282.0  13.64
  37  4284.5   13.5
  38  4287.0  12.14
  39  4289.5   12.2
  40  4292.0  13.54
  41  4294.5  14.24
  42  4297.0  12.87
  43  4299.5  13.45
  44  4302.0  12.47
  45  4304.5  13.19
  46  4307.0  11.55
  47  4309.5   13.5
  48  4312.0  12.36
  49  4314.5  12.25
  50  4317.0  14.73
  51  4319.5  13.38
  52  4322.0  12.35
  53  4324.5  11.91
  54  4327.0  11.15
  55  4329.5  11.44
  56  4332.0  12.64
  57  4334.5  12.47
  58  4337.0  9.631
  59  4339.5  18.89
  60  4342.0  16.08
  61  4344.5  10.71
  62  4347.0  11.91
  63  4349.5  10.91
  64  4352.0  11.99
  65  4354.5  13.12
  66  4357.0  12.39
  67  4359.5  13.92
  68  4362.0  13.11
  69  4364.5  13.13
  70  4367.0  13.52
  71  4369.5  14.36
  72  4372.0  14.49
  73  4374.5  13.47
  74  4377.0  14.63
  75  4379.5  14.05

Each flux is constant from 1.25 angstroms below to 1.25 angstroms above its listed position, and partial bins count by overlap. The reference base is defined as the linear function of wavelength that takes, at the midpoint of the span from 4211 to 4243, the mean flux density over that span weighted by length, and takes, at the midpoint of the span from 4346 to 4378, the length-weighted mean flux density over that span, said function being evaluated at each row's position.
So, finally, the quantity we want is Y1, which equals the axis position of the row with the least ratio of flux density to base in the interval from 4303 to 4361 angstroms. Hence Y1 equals 4337.0 angstroms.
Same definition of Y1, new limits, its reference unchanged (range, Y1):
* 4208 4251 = 4227.0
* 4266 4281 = 4272.0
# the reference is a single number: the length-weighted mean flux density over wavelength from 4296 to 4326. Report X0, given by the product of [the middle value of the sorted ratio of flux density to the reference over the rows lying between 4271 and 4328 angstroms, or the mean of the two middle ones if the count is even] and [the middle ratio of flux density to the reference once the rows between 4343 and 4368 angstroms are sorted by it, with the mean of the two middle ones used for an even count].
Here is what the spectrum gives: 1.01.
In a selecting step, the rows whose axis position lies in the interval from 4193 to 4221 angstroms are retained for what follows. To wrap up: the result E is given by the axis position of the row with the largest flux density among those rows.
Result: 4207.0 angstroms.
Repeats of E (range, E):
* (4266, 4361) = 4339.5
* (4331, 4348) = 4339.5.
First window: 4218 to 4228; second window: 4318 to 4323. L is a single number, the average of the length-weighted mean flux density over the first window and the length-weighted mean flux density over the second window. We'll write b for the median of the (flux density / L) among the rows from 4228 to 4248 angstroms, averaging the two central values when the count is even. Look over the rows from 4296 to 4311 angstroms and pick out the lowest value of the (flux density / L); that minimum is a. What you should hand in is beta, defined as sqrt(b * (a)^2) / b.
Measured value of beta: 0.865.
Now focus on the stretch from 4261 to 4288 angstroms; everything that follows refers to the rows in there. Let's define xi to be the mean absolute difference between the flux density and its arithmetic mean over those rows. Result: 0.8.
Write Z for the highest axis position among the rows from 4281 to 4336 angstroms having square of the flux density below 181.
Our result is 4334.5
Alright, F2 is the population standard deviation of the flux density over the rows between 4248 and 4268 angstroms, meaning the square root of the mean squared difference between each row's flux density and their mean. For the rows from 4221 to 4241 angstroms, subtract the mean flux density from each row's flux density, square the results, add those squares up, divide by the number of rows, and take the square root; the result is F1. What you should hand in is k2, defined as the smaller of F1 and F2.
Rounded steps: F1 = 0.87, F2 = 0.55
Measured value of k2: 0.551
